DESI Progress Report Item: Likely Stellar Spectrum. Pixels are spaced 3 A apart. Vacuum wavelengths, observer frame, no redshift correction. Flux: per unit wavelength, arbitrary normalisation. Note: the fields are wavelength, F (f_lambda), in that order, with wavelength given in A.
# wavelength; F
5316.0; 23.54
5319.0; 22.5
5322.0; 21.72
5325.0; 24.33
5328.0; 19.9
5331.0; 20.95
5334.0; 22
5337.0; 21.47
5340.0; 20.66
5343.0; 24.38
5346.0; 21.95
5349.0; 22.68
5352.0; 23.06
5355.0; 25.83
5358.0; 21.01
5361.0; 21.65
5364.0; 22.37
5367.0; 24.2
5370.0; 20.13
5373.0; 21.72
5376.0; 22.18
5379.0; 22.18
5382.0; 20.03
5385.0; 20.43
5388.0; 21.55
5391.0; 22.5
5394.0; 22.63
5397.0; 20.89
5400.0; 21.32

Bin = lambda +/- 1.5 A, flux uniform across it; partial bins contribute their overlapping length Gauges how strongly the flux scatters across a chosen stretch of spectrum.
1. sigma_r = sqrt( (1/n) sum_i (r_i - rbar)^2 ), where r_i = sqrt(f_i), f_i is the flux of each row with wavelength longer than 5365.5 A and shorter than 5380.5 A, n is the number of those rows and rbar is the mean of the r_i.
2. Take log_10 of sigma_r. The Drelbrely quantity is -0.86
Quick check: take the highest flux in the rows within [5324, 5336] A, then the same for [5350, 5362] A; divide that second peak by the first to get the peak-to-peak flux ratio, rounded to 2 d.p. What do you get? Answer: 1.06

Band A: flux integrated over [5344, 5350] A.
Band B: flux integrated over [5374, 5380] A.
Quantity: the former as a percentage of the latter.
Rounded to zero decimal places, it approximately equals 101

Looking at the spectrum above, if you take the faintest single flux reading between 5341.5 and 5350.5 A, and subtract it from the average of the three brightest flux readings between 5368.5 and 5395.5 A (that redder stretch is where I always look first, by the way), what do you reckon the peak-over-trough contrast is 0.5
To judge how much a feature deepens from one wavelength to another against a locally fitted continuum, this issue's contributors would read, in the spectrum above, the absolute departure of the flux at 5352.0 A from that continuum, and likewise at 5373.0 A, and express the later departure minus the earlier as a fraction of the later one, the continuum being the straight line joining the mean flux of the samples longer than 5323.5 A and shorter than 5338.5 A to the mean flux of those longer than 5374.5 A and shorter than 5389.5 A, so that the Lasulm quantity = -3.2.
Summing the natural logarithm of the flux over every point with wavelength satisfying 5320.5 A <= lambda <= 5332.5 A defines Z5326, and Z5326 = 12.30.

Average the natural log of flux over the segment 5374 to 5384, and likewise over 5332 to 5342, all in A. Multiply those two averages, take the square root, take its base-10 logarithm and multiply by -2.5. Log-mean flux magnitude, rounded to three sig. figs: -1.22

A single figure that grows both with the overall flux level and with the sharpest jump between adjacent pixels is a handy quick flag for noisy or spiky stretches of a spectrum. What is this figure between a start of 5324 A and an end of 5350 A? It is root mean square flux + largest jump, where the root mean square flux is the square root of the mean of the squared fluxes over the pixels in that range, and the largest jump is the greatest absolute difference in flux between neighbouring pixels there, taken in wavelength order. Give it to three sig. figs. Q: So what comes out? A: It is 26.5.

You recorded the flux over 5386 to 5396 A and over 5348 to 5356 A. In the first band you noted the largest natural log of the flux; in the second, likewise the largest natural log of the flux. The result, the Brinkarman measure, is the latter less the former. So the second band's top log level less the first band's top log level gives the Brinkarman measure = 0.13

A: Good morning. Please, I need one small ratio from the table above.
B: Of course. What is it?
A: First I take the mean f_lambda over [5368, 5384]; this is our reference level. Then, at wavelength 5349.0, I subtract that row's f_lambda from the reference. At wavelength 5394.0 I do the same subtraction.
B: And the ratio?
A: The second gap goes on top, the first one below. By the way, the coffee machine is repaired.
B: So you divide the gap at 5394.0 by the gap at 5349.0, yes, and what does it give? 1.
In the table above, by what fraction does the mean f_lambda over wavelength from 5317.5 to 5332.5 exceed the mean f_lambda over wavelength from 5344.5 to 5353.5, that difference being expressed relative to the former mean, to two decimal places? -0.03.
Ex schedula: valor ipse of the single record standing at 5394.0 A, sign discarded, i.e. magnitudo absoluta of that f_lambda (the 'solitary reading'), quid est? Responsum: 23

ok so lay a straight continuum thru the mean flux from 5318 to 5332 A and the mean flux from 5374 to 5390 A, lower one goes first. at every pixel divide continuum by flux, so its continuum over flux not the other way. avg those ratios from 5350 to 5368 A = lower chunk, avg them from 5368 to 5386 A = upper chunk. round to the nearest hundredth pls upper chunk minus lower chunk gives 0.07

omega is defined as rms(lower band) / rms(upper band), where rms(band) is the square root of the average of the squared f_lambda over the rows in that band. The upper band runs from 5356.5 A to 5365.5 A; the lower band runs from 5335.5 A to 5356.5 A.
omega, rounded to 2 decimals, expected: 1.06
